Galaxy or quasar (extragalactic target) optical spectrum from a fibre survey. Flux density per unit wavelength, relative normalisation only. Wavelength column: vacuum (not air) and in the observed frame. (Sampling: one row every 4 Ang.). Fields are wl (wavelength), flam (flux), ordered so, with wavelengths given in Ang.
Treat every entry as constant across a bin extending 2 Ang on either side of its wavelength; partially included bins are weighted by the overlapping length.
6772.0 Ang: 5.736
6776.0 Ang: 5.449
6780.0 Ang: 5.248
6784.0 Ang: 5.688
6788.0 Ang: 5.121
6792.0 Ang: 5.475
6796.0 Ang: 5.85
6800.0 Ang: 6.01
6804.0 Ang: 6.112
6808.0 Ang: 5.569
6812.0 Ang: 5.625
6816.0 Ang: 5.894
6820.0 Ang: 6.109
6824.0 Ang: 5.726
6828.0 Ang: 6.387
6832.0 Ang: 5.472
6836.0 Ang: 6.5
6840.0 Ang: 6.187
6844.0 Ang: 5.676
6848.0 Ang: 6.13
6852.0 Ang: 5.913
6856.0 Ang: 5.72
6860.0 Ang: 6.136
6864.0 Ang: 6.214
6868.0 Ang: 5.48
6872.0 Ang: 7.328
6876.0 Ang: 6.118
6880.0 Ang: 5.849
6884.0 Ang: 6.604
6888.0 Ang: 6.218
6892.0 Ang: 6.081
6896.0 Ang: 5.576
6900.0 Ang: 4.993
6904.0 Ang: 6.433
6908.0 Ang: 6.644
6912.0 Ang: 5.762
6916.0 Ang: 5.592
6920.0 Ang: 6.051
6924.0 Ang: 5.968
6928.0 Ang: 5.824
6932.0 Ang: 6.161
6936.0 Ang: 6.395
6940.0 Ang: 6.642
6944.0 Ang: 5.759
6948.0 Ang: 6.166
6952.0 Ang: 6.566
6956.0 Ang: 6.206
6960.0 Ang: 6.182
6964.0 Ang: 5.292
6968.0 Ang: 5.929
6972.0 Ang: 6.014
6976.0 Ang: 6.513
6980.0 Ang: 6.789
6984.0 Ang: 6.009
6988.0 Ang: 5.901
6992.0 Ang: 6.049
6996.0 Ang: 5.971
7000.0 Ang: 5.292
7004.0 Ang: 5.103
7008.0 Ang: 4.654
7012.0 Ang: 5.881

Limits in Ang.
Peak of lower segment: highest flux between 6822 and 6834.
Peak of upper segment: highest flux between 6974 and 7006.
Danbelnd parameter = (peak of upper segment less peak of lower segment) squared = 0.16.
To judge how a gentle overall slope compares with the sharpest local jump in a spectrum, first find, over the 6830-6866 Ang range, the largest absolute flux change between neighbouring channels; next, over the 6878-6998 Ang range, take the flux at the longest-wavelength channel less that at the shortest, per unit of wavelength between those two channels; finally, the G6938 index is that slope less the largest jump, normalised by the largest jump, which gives -1.00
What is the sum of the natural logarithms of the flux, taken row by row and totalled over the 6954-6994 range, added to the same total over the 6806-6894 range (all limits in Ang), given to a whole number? 58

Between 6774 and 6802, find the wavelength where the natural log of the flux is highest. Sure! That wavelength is 6800.0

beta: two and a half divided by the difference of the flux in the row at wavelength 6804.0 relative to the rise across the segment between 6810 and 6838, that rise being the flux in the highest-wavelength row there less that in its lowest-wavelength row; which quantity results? 0.48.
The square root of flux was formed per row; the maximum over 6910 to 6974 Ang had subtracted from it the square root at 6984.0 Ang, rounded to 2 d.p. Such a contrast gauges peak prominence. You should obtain 0.13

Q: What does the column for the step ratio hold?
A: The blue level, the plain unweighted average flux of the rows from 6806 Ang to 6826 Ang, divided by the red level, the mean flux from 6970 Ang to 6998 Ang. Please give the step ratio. 0.94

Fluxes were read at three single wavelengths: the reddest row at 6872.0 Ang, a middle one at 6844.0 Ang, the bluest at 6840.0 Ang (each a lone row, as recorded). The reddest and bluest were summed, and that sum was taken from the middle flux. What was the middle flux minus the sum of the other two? -7.8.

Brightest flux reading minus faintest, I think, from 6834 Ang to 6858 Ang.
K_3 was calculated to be 0.82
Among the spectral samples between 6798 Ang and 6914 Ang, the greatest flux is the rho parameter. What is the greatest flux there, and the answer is 7.328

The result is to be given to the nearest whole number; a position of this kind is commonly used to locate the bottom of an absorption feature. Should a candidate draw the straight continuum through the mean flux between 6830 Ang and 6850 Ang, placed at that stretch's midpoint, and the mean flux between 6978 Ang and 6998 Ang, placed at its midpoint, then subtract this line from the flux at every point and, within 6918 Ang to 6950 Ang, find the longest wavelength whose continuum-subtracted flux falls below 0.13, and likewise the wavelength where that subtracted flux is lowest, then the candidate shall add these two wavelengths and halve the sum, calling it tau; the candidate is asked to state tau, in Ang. 6946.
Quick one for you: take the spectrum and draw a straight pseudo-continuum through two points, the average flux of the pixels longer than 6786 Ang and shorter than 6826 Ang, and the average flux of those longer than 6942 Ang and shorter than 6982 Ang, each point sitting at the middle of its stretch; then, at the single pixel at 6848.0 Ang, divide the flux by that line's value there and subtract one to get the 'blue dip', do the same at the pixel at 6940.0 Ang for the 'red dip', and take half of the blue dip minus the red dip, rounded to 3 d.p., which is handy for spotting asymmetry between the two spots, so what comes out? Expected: -0.022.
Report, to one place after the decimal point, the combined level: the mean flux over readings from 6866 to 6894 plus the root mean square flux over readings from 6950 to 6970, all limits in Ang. 12.3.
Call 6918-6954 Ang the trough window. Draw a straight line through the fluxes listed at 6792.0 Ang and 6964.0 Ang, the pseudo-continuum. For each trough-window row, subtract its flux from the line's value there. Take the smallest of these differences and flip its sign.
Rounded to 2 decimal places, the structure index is 1.32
